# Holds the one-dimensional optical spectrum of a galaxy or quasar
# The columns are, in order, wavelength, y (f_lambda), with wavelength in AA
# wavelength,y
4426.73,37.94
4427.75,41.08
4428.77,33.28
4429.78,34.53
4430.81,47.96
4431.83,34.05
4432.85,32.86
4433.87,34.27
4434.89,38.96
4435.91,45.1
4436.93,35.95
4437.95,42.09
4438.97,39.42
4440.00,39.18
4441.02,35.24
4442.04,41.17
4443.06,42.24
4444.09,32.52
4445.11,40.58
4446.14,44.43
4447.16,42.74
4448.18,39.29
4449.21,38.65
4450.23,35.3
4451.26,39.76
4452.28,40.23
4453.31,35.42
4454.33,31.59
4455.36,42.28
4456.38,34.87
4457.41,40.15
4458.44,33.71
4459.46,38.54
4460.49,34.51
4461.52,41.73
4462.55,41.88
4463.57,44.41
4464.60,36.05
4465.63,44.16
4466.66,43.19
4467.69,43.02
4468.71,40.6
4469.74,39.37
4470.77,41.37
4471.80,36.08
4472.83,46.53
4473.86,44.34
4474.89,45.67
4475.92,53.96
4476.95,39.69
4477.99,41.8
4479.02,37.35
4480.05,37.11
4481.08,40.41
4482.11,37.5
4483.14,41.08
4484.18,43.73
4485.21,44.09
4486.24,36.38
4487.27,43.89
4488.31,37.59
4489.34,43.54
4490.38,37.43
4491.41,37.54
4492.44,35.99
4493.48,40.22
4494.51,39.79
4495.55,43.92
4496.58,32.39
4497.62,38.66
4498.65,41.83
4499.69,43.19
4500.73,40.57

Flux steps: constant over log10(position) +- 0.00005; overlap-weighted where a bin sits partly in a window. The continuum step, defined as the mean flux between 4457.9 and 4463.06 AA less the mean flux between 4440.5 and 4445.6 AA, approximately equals -0.3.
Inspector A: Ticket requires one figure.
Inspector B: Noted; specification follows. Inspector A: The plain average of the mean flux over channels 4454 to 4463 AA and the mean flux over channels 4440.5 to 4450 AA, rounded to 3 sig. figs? 38.7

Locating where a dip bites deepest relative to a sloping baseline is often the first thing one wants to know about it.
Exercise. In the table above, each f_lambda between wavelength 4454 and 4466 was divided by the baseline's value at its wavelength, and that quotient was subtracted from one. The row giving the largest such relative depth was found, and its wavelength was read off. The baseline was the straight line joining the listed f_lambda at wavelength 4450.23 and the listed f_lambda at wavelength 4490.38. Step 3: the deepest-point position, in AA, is 4454.33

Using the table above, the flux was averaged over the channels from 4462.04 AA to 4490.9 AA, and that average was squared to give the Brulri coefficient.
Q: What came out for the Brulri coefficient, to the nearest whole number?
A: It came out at 1723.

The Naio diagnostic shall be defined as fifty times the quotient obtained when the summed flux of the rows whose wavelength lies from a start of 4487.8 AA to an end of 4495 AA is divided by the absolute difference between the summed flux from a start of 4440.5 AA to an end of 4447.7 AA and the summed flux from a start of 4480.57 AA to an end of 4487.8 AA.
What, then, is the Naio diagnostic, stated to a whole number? 1667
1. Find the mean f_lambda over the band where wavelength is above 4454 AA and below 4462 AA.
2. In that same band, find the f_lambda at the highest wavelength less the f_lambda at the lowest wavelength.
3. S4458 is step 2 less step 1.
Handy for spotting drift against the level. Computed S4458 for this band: -27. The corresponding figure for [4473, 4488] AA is -42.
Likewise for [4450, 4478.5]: -34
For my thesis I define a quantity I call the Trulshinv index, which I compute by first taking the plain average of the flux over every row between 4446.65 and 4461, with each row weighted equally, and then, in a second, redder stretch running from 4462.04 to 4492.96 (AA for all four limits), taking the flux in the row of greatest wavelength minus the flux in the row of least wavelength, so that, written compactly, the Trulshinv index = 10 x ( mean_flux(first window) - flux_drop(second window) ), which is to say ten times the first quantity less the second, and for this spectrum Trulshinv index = 435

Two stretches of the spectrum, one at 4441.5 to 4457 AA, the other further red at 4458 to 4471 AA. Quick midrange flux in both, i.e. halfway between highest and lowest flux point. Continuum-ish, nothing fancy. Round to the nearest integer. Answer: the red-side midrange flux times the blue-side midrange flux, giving 1485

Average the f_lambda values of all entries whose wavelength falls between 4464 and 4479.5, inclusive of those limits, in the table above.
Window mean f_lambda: 42.2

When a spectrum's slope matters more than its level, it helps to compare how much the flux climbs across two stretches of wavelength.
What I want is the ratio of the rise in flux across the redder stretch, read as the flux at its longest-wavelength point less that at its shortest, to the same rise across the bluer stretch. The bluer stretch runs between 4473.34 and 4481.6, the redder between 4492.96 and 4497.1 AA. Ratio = 2.0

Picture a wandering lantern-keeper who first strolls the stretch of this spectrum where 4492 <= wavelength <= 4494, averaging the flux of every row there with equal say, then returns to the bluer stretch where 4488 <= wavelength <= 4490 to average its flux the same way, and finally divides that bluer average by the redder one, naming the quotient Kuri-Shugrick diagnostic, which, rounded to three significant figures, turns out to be 1.06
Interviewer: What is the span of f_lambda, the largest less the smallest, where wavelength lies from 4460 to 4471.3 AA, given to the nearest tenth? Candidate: 9.9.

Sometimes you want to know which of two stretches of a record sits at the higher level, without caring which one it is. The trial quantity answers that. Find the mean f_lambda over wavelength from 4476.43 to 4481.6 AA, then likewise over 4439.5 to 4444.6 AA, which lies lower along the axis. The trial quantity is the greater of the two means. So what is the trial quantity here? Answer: 39.3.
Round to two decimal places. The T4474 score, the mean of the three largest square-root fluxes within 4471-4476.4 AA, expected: 6.97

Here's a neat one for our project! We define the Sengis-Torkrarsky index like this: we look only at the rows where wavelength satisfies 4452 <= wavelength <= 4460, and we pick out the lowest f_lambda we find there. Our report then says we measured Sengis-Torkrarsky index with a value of 31.59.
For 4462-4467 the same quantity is 36.05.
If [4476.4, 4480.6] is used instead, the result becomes 37.11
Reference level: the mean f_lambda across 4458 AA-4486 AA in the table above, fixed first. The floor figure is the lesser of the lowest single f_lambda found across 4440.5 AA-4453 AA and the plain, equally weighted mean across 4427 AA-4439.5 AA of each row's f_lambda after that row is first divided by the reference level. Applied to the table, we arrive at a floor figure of 0.930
